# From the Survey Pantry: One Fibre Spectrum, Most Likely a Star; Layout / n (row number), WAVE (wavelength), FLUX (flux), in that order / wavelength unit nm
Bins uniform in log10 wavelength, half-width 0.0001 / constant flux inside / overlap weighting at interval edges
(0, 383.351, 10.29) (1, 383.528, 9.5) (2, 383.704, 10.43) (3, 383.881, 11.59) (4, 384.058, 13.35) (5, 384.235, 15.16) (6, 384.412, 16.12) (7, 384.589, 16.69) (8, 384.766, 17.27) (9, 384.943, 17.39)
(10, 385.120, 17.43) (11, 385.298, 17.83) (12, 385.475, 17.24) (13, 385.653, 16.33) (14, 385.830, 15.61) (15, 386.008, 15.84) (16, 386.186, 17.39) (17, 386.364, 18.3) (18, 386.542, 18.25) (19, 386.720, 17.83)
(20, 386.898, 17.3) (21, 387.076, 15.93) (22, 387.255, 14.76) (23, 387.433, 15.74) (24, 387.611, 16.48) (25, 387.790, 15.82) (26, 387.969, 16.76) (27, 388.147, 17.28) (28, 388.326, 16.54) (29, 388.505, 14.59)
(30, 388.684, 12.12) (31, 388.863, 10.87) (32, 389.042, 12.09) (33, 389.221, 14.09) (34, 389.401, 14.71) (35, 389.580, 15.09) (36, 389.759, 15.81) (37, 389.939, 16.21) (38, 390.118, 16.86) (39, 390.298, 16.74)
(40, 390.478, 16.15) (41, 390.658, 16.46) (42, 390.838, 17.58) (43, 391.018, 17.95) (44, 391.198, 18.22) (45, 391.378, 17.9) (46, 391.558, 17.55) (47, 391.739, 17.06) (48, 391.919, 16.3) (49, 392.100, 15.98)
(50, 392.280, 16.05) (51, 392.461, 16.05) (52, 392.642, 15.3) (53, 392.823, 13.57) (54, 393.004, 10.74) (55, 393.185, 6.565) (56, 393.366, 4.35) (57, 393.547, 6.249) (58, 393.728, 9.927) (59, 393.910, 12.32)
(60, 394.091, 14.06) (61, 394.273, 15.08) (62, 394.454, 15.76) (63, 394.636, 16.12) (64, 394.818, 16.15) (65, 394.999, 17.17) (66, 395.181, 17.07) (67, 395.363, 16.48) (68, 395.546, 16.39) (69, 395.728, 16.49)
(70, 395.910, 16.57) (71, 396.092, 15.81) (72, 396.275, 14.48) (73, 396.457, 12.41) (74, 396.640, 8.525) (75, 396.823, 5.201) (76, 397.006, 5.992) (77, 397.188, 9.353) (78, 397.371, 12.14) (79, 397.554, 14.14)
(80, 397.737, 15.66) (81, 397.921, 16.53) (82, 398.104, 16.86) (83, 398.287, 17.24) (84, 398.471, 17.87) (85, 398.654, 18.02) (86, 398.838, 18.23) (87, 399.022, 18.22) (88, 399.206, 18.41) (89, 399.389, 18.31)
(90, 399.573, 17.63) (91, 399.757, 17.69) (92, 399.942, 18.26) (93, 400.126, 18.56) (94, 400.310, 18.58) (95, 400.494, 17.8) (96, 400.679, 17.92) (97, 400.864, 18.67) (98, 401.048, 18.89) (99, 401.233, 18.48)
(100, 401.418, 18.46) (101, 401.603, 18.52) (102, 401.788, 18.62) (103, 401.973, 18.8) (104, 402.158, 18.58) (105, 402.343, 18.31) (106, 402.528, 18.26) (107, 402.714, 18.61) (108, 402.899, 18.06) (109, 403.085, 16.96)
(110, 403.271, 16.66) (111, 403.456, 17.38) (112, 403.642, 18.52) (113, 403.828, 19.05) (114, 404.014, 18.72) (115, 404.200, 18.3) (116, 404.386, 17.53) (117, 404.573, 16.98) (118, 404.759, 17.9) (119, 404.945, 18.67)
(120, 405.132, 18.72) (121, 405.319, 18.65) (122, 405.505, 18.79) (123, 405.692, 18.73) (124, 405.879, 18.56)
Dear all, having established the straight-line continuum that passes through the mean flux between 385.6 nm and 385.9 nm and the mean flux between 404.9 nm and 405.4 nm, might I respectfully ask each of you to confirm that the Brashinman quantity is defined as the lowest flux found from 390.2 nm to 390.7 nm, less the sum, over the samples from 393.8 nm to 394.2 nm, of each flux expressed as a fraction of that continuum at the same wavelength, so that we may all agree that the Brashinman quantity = 15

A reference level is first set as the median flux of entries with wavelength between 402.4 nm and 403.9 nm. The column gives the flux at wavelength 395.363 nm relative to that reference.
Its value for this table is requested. -1.7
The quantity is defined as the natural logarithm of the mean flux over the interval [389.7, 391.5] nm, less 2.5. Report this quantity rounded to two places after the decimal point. 0.33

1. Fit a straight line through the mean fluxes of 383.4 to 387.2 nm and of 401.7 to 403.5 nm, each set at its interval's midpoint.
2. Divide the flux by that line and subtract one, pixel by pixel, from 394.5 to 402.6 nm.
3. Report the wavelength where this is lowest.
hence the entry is 396.823 nm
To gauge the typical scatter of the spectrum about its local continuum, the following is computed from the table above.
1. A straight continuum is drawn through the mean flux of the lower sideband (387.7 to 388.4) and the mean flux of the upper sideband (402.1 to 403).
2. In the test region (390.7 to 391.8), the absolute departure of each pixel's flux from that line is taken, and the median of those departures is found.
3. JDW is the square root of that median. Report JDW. 0.88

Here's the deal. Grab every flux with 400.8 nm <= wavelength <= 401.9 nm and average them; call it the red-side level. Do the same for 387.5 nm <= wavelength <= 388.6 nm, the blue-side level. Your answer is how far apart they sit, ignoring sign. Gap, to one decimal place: 2.4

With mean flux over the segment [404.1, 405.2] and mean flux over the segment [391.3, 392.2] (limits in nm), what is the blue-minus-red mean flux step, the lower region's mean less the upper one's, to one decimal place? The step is -1.1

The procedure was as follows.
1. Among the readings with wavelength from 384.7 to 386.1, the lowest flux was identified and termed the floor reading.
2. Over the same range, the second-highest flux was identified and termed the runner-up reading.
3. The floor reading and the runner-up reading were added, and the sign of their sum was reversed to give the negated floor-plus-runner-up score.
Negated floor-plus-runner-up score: -33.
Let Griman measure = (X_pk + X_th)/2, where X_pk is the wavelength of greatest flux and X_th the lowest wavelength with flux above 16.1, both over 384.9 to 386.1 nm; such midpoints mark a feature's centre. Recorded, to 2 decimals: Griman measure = 385.12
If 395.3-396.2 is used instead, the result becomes 395.64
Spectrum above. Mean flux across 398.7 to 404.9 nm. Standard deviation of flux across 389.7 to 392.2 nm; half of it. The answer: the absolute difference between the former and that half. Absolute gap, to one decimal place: 17.8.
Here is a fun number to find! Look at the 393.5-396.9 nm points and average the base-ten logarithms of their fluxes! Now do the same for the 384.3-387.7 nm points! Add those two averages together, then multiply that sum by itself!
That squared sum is 5.5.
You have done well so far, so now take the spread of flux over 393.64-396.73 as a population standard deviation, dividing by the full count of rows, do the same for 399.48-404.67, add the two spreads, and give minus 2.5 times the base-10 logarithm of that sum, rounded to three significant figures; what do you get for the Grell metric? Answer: -1.22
